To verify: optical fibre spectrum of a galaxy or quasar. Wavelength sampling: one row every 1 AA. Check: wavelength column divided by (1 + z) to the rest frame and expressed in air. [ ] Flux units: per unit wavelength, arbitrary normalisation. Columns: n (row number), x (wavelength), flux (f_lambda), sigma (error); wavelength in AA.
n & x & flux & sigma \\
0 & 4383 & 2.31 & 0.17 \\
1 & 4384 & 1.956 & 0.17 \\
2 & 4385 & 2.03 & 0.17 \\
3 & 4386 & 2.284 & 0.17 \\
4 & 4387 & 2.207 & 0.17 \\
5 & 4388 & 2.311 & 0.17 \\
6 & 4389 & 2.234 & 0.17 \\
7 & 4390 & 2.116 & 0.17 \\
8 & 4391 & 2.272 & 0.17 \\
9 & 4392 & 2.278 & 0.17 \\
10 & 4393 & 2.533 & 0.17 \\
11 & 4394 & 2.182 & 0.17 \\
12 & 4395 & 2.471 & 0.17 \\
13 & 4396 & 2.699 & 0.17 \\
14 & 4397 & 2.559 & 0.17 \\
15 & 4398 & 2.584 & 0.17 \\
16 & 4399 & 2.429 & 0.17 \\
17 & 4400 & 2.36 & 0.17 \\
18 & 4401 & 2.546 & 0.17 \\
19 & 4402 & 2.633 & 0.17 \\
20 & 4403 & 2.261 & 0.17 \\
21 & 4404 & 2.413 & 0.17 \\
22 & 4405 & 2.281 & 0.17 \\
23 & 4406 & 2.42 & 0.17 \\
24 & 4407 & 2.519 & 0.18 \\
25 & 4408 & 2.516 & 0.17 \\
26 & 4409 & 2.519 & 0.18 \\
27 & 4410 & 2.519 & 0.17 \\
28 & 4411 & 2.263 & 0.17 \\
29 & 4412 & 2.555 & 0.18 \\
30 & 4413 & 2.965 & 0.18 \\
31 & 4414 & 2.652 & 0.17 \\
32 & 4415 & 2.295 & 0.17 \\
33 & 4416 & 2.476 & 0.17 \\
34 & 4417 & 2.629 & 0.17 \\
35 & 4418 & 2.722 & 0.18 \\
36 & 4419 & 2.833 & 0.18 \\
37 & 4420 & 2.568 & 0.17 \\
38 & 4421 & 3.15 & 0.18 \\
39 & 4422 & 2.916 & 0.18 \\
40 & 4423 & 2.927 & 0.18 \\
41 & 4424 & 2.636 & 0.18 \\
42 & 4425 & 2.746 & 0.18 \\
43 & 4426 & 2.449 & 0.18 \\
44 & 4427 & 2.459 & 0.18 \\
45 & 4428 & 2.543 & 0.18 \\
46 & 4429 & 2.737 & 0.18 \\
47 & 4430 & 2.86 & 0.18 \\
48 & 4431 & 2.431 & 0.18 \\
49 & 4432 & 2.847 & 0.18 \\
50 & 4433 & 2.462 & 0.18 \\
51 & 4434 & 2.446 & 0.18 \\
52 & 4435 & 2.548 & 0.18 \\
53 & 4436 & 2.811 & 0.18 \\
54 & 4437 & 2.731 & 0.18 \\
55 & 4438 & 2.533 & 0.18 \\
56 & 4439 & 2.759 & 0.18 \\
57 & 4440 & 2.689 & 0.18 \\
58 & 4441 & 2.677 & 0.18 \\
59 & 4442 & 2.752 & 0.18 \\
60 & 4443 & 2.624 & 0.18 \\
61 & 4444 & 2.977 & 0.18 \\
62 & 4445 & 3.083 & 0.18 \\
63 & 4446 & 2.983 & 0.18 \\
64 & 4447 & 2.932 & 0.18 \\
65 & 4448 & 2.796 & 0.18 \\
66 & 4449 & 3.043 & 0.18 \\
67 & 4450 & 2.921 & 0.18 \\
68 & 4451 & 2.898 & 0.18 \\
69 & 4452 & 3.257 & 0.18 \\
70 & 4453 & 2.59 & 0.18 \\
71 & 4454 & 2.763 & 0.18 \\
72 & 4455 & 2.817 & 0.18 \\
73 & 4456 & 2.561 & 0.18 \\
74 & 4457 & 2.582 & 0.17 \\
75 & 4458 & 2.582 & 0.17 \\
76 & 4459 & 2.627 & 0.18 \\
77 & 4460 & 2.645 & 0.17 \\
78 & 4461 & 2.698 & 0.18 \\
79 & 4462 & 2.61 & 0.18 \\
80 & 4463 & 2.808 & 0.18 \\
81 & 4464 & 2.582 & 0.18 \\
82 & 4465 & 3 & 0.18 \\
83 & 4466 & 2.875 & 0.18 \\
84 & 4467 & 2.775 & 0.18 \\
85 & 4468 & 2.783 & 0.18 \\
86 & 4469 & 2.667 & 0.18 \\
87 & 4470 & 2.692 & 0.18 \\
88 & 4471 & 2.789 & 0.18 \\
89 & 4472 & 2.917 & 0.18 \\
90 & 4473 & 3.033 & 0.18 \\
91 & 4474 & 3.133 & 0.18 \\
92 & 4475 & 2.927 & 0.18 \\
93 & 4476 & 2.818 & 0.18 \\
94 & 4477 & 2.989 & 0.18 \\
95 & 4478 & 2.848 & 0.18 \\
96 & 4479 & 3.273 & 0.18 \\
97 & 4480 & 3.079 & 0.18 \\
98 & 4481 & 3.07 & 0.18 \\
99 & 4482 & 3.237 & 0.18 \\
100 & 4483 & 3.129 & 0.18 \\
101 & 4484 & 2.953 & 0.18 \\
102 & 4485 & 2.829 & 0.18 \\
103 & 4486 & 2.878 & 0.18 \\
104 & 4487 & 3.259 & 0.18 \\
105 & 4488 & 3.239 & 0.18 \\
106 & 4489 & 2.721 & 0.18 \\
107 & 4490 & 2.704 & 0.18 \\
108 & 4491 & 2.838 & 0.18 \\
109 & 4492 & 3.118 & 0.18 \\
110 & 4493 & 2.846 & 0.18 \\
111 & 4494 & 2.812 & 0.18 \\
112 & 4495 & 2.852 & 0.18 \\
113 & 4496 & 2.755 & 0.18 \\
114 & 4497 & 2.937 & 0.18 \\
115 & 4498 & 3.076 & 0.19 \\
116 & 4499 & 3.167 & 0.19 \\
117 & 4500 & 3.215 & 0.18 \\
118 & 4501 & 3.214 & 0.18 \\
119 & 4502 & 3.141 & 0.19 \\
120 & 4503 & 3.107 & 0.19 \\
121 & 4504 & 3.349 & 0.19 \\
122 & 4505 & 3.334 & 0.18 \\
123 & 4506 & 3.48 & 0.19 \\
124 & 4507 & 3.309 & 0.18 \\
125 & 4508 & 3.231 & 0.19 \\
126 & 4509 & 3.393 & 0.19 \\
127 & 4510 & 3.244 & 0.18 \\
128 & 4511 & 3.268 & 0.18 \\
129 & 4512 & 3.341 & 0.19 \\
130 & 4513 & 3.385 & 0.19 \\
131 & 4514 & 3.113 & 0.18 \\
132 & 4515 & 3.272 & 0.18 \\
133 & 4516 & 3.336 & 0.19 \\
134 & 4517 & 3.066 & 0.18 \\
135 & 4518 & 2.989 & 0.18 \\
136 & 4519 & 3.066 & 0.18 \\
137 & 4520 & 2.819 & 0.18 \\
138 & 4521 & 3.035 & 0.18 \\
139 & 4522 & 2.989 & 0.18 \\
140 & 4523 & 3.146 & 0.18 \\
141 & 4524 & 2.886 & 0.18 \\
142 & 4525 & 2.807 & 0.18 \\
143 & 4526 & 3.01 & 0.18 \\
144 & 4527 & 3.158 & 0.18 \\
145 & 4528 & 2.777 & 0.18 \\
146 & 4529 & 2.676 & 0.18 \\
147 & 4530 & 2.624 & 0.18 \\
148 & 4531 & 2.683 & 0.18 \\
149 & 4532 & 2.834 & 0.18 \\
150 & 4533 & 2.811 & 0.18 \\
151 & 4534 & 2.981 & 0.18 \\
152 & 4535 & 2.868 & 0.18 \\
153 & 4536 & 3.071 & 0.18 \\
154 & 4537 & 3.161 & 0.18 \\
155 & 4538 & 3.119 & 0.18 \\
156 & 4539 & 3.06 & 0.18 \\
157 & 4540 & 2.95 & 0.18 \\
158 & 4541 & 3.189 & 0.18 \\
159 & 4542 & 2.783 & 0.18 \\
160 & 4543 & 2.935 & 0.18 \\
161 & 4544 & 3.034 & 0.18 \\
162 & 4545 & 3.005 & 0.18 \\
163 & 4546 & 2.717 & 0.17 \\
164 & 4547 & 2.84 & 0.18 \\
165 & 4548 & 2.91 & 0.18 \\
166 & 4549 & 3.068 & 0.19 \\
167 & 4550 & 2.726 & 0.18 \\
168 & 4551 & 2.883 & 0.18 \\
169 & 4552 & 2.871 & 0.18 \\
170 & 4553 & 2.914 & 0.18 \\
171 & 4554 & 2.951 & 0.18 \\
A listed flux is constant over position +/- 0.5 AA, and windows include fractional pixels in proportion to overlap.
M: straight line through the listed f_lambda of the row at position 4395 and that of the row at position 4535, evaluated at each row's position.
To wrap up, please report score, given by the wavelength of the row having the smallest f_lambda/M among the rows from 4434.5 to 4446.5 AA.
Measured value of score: 4438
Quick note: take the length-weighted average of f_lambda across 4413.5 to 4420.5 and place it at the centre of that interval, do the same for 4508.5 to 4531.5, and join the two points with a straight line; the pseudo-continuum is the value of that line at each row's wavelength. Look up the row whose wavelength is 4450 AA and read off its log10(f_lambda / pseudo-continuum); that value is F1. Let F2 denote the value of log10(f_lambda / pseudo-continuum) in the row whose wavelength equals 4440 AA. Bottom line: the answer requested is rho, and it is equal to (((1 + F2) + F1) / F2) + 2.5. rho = -787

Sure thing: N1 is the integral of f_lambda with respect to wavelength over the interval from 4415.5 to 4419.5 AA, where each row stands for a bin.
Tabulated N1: 10.66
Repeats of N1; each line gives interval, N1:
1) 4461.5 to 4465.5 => 11.00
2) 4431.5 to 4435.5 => 10.30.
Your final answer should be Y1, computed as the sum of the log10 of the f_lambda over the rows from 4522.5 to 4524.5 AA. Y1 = 0.96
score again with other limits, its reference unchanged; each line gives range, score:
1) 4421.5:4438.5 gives 4431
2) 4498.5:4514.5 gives 4514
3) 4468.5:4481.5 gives 4469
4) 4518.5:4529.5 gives 4529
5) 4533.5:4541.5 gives 4535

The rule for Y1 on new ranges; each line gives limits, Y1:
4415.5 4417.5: 0.81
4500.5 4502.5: 1.00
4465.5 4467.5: 0.90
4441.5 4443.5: 0.86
